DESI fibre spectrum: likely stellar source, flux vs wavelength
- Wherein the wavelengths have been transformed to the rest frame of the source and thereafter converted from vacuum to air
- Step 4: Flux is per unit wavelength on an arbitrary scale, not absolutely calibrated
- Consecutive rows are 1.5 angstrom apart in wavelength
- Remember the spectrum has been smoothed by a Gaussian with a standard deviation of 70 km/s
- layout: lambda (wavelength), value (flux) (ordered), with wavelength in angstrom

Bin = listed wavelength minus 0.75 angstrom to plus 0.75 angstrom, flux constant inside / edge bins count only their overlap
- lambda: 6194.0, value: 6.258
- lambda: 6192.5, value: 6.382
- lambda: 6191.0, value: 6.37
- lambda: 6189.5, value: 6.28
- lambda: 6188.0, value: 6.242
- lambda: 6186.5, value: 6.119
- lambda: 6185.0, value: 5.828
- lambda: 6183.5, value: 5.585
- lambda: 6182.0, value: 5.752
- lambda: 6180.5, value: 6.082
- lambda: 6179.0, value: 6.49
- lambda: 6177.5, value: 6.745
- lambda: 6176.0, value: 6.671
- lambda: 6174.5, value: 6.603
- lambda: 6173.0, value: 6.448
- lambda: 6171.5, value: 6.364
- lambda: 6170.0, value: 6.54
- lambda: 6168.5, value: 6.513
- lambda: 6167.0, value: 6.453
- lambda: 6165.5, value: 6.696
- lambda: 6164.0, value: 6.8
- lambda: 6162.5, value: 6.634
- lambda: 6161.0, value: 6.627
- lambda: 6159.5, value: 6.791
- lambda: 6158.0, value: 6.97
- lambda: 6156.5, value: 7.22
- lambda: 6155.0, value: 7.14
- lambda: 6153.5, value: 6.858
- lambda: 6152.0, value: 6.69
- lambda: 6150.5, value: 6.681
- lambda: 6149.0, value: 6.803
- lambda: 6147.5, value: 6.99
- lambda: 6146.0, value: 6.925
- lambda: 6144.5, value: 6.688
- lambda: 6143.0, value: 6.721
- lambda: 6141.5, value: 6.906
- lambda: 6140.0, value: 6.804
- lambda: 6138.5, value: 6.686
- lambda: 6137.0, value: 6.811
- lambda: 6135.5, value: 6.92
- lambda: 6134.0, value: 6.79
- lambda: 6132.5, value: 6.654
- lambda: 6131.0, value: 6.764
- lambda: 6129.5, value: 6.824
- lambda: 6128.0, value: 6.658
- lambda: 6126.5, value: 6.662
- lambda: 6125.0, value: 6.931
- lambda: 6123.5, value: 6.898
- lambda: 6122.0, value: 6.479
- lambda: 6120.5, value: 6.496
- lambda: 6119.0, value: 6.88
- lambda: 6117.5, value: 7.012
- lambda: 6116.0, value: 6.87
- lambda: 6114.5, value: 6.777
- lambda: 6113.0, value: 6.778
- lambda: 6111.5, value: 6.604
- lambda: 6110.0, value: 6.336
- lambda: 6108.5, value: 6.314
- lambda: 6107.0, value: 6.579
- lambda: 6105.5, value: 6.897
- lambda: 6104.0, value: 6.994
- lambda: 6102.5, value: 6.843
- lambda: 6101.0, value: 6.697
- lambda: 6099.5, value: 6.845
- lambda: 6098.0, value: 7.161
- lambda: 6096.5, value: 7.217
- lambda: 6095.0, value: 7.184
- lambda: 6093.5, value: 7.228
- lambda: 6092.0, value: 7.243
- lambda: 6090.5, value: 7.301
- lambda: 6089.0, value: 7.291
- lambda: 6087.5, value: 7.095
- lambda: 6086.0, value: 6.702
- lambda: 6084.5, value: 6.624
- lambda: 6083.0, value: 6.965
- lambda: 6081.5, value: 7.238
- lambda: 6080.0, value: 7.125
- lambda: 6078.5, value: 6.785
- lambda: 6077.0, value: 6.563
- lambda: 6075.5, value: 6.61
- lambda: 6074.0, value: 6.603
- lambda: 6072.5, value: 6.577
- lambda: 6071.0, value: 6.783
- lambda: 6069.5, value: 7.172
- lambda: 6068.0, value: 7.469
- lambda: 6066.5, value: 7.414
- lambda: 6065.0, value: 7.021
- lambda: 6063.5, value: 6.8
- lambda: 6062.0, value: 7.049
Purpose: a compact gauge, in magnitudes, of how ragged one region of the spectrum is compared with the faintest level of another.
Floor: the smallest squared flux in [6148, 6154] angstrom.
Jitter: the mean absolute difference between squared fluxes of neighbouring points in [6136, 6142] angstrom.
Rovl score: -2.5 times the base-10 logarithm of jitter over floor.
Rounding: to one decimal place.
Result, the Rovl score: 3.6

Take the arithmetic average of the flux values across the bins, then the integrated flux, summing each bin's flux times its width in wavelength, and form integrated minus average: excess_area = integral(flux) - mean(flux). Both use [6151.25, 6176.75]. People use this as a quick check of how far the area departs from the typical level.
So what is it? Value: 164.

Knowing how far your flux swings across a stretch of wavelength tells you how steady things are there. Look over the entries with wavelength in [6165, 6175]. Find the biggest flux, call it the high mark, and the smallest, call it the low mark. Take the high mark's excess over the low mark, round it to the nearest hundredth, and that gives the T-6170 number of 0.33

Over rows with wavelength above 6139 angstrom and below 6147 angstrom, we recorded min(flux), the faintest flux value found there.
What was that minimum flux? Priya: 6.688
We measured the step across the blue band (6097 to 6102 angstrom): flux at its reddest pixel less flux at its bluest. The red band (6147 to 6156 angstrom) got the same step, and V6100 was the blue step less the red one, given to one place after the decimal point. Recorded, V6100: -0.6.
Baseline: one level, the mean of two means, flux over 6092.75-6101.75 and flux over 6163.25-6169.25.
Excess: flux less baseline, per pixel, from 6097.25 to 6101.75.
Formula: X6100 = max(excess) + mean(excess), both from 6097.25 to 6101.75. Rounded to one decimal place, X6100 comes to 0.4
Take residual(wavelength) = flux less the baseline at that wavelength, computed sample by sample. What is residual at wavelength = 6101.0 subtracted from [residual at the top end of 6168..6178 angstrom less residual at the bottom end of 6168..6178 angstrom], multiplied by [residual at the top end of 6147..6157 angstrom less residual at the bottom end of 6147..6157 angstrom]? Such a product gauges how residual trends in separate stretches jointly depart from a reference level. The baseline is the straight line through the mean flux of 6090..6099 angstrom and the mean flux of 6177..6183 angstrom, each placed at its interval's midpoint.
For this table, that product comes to 0.26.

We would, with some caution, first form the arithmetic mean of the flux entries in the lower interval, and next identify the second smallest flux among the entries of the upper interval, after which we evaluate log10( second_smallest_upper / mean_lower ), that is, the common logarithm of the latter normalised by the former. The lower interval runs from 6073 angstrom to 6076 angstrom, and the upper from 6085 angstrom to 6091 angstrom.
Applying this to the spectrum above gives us 0.031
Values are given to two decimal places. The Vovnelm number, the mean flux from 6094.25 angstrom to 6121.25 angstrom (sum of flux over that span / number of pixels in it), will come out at 6.80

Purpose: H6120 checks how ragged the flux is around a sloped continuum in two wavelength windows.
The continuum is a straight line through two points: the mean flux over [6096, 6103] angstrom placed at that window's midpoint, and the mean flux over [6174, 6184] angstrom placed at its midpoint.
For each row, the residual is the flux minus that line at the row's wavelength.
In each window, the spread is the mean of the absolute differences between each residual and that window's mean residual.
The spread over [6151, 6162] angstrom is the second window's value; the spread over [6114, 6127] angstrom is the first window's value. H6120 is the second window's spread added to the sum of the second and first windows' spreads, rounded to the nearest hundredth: 0.51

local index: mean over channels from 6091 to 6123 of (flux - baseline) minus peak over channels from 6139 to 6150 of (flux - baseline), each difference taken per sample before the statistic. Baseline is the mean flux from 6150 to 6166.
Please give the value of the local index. -0.16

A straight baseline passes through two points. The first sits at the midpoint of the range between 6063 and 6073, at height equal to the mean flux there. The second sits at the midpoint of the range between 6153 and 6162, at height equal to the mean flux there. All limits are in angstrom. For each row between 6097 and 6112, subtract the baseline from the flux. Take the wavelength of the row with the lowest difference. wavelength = 6108.5 angstrom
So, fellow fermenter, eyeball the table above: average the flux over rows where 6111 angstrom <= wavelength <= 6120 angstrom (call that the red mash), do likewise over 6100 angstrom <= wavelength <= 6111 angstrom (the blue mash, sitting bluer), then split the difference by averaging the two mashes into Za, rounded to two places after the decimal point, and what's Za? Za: 6.74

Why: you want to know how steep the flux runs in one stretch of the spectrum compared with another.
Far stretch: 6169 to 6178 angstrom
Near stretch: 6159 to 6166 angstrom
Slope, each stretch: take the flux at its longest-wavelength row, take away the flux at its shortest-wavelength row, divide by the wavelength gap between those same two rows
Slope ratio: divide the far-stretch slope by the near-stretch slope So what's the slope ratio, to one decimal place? -1.7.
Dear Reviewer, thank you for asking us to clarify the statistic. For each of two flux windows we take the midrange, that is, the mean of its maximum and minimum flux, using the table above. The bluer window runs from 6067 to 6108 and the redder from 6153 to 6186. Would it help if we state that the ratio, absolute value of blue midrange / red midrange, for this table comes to 1.10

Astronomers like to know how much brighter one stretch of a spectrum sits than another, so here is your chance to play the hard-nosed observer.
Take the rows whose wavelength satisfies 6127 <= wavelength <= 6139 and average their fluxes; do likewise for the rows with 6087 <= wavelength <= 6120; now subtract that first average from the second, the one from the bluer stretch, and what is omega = 0.15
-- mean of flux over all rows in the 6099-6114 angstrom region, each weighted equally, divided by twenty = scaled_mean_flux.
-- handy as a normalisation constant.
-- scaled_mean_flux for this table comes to 0.334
